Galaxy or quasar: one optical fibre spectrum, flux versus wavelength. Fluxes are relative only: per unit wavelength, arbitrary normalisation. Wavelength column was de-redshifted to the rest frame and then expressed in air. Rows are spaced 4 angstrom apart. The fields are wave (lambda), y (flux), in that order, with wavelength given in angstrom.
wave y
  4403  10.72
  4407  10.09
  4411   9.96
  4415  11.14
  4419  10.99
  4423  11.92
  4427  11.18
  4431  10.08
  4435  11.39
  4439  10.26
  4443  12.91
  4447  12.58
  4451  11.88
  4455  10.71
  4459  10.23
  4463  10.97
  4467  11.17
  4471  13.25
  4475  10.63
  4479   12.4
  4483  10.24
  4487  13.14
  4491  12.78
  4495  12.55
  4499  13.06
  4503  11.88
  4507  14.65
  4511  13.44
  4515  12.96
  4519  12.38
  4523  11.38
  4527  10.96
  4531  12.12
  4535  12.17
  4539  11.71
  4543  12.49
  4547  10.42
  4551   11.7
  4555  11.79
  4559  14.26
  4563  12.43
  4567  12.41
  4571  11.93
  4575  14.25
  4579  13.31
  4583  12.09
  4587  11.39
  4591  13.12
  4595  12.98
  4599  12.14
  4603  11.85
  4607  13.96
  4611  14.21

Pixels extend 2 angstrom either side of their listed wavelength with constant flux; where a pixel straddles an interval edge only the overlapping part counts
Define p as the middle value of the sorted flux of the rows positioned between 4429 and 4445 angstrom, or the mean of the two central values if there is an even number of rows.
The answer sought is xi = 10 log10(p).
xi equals 10.3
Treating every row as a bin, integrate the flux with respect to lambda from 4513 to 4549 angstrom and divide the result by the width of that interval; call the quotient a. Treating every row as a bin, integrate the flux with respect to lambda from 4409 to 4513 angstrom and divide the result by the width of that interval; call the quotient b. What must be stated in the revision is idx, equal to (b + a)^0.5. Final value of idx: 4.86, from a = 11.8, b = 11.7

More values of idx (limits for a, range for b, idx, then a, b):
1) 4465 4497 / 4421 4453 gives 4.85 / 12.0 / 11.5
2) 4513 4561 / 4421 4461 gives 4.83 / 12.0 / 11.3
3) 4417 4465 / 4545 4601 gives 4.87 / 11.3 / 12.4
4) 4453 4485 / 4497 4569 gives 4.85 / 11.2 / 12.3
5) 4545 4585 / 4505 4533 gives 5.00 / 12.5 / 12.6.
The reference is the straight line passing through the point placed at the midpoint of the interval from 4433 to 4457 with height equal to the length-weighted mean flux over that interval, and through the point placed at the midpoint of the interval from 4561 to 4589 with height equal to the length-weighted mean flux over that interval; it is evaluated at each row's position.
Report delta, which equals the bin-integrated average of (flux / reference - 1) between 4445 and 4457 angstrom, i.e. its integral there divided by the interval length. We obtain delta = 0.01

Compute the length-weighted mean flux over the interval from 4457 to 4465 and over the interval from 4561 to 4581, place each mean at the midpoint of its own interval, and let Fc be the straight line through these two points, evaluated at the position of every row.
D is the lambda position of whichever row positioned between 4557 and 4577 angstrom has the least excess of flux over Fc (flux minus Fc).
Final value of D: 4571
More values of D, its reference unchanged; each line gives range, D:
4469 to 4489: 4483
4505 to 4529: 4527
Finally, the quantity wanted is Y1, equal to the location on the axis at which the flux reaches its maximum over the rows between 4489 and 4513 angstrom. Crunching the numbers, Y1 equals 4507 angstrom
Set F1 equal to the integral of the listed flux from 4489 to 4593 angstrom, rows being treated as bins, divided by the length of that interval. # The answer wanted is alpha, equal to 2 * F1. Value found 24.9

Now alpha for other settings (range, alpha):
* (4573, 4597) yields 25.7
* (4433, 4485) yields 22.9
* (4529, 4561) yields 24.2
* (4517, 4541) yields 23.6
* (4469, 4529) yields 24.8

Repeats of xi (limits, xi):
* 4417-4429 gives 10.5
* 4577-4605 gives 10.8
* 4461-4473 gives 10.5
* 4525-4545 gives 10.8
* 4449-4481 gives 10.4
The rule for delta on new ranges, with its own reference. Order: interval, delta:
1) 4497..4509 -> 0.10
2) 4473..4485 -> -0.07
